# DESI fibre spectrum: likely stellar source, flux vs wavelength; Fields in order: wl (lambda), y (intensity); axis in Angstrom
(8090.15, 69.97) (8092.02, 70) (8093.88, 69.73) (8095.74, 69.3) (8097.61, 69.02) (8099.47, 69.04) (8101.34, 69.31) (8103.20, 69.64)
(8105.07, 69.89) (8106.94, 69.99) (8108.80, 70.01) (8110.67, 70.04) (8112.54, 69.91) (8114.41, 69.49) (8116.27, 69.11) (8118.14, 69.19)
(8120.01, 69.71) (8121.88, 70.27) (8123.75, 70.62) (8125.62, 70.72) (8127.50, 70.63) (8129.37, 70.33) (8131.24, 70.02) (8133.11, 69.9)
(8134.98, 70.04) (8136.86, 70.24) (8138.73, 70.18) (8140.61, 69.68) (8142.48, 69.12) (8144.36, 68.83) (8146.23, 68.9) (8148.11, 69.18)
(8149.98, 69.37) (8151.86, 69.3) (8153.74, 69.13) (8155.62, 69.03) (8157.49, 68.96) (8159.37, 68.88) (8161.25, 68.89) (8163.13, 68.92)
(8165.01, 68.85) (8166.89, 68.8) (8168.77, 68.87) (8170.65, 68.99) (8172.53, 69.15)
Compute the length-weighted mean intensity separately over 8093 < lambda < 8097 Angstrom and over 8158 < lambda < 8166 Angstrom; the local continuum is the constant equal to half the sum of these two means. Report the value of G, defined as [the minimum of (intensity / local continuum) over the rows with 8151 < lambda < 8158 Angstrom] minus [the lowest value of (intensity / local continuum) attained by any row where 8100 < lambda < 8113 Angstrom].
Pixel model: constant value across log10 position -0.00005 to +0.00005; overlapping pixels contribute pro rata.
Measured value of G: -0.005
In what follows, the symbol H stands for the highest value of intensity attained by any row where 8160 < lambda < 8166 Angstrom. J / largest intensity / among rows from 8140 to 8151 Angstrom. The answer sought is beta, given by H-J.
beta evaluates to -0.8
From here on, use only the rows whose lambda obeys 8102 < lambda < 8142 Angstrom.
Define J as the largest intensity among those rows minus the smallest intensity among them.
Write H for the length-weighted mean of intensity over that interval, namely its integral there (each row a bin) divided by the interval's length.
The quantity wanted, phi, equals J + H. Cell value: 71.6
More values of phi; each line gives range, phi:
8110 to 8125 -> 71.3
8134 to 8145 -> 71.1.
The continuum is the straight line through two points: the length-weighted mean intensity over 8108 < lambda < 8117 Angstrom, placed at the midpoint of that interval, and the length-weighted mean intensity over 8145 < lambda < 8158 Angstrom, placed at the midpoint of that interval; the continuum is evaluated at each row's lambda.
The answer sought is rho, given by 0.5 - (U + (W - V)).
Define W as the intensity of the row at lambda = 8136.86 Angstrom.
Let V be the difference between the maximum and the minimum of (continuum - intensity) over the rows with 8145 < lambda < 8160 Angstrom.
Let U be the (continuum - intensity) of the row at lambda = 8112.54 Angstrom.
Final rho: -69.0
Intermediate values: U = -0.2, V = 0.52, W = 70.24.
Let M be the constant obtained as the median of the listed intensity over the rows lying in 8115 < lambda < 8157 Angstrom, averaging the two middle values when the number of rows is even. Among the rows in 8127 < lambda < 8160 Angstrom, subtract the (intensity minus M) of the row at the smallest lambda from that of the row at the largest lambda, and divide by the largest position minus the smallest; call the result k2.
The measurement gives -0.05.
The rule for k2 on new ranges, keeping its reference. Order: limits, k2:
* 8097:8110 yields 0.09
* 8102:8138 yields 0.02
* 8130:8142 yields -0.04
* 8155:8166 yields -0.02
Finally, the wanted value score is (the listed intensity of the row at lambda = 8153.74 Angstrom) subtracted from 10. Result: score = -59.1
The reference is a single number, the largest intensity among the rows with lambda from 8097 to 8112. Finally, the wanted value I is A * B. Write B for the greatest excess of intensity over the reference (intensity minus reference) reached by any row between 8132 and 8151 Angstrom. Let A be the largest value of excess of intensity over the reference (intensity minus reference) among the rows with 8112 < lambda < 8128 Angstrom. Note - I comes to 0.136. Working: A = 0.68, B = 0.20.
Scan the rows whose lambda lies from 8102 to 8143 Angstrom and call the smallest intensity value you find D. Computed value 69.11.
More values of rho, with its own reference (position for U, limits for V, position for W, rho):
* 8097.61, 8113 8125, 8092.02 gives -68.8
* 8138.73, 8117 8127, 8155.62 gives -66.1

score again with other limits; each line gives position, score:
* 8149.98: -59.4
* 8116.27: -59.1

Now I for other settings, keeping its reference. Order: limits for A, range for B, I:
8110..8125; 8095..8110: -0.017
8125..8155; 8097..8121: 0.000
